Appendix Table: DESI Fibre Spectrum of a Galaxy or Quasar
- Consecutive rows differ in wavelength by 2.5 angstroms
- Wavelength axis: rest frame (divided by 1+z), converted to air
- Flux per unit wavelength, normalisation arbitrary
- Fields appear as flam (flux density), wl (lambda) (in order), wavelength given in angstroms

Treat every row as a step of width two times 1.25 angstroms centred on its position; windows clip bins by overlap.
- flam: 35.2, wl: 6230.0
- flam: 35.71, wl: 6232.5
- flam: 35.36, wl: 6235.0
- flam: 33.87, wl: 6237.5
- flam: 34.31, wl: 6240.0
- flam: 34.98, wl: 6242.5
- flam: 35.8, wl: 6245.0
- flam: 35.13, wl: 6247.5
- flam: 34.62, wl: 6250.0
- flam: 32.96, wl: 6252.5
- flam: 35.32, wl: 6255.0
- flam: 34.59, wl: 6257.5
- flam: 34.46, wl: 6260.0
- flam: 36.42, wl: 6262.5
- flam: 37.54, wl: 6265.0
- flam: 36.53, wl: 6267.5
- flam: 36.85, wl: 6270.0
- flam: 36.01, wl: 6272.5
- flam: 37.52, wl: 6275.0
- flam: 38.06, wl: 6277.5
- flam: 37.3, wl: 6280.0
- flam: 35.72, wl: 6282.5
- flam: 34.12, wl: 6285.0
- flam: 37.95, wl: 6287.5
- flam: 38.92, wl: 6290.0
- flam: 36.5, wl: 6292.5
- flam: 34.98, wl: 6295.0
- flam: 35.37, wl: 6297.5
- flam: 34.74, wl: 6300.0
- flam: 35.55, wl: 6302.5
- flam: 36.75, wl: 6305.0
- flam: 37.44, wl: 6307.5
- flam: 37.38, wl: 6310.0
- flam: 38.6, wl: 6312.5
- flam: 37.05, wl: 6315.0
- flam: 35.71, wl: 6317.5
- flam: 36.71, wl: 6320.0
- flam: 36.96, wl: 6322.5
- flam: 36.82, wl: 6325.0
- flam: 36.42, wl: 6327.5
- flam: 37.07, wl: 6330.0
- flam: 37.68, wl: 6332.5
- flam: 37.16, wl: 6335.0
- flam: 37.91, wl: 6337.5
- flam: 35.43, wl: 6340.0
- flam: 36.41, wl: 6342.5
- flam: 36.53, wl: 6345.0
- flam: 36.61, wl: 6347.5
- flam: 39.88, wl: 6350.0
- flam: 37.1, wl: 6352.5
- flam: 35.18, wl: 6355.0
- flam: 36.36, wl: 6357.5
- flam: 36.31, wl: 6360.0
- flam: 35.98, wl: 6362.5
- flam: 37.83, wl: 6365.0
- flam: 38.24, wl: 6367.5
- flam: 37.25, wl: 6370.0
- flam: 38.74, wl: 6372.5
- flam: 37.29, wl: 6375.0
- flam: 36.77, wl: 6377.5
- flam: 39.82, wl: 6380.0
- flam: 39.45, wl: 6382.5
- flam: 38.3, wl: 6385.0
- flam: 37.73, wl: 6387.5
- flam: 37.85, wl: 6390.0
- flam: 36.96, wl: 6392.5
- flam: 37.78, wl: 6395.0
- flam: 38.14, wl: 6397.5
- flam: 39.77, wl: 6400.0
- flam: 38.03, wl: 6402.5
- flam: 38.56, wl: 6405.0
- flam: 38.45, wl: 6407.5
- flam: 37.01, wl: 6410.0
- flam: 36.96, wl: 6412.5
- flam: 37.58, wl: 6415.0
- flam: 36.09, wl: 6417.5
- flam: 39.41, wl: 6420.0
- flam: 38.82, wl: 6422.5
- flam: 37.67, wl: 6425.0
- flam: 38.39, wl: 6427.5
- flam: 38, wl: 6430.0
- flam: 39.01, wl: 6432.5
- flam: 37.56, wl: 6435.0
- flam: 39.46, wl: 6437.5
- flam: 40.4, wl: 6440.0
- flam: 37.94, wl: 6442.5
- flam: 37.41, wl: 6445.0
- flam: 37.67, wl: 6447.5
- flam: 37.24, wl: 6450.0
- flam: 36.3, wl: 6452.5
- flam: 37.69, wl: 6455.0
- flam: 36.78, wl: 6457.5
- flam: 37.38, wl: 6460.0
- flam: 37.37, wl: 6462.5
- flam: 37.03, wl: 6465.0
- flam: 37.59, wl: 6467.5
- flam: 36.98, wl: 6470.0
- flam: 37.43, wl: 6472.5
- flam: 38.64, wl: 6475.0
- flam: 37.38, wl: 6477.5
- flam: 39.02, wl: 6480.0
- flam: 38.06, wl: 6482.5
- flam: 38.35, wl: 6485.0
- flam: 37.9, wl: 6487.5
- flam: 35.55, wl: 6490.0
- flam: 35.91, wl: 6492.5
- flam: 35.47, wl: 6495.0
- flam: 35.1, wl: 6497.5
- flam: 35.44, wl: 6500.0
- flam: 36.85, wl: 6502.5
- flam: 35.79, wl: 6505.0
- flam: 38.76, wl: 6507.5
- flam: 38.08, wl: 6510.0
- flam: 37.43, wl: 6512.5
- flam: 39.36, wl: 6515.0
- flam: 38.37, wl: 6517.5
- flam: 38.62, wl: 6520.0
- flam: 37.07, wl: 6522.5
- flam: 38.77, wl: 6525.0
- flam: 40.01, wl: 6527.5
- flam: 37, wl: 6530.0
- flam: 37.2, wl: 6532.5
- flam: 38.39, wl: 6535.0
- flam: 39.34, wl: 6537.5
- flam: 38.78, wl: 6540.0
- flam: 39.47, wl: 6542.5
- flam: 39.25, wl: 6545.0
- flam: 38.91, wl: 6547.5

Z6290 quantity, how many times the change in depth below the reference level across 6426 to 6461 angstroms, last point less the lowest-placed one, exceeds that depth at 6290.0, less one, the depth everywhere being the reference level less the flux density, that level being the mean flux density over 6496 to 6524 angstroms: -1.6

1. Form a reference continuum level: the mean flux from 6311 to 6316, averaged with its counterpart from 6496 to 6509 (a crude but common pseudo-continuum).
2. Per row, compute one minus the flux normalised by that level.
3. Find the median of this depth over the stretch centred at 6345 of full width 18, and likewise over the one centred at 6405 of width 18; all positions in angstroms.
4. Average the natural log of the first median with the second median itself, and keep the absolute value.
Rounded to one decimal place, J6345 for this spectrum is 2.2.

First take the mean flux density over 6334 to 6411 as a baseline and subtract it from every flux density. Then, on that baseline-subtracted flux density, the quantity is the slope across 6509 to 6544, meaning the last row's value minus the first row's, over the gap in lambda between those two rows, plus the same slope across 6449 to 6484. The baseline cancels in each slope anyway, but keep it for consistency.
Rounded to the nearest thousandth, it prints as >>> 0.068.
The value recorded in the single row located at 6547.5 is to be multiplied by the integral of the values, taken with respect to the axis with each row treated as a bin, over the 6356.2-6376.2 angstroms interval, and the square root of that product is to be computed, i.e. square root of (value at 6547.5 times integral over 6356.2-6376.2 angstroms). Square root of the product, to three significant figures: 170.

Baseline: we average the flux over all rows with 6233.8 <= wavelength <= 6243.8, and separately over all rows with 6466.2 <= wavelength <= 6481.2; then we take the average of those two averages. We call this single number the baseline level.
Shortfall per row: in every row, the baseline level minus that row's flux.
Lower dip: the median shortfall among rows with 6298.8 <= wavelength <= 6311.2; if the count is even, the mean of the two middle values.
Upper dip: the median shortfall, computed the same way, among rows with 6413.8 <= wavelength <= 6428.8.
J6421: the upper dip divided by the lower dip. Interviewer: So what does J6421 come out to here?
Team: 3.5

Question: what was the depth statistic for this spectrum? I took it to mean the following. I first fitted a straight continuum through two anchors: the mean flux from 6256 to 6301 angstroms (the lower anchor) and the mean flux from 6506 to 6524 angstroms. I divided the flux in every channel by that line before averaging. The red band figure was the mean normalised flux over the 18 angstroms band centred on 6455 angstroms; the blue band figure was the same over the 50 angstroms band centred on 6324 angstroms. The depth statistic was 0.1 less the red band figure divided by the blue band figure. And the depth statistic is -0.884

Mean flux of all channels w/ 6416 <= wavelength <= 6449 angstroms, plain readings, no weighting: 38.3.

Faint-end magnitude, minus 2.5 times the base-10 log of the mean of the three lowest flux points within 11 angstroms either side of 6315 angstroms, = -3.90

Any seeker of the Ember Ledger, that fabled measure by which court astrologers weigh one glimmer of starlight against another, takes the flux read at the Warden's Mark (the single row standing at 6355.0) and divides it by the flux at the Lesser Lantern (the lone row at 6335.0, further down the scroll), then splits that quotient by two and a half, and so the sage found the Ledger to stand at 0.38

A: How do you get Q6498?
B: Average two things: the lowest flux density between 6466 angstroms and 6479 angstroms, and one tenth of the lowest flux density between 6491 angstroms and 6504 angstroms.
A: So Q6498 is 20.2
